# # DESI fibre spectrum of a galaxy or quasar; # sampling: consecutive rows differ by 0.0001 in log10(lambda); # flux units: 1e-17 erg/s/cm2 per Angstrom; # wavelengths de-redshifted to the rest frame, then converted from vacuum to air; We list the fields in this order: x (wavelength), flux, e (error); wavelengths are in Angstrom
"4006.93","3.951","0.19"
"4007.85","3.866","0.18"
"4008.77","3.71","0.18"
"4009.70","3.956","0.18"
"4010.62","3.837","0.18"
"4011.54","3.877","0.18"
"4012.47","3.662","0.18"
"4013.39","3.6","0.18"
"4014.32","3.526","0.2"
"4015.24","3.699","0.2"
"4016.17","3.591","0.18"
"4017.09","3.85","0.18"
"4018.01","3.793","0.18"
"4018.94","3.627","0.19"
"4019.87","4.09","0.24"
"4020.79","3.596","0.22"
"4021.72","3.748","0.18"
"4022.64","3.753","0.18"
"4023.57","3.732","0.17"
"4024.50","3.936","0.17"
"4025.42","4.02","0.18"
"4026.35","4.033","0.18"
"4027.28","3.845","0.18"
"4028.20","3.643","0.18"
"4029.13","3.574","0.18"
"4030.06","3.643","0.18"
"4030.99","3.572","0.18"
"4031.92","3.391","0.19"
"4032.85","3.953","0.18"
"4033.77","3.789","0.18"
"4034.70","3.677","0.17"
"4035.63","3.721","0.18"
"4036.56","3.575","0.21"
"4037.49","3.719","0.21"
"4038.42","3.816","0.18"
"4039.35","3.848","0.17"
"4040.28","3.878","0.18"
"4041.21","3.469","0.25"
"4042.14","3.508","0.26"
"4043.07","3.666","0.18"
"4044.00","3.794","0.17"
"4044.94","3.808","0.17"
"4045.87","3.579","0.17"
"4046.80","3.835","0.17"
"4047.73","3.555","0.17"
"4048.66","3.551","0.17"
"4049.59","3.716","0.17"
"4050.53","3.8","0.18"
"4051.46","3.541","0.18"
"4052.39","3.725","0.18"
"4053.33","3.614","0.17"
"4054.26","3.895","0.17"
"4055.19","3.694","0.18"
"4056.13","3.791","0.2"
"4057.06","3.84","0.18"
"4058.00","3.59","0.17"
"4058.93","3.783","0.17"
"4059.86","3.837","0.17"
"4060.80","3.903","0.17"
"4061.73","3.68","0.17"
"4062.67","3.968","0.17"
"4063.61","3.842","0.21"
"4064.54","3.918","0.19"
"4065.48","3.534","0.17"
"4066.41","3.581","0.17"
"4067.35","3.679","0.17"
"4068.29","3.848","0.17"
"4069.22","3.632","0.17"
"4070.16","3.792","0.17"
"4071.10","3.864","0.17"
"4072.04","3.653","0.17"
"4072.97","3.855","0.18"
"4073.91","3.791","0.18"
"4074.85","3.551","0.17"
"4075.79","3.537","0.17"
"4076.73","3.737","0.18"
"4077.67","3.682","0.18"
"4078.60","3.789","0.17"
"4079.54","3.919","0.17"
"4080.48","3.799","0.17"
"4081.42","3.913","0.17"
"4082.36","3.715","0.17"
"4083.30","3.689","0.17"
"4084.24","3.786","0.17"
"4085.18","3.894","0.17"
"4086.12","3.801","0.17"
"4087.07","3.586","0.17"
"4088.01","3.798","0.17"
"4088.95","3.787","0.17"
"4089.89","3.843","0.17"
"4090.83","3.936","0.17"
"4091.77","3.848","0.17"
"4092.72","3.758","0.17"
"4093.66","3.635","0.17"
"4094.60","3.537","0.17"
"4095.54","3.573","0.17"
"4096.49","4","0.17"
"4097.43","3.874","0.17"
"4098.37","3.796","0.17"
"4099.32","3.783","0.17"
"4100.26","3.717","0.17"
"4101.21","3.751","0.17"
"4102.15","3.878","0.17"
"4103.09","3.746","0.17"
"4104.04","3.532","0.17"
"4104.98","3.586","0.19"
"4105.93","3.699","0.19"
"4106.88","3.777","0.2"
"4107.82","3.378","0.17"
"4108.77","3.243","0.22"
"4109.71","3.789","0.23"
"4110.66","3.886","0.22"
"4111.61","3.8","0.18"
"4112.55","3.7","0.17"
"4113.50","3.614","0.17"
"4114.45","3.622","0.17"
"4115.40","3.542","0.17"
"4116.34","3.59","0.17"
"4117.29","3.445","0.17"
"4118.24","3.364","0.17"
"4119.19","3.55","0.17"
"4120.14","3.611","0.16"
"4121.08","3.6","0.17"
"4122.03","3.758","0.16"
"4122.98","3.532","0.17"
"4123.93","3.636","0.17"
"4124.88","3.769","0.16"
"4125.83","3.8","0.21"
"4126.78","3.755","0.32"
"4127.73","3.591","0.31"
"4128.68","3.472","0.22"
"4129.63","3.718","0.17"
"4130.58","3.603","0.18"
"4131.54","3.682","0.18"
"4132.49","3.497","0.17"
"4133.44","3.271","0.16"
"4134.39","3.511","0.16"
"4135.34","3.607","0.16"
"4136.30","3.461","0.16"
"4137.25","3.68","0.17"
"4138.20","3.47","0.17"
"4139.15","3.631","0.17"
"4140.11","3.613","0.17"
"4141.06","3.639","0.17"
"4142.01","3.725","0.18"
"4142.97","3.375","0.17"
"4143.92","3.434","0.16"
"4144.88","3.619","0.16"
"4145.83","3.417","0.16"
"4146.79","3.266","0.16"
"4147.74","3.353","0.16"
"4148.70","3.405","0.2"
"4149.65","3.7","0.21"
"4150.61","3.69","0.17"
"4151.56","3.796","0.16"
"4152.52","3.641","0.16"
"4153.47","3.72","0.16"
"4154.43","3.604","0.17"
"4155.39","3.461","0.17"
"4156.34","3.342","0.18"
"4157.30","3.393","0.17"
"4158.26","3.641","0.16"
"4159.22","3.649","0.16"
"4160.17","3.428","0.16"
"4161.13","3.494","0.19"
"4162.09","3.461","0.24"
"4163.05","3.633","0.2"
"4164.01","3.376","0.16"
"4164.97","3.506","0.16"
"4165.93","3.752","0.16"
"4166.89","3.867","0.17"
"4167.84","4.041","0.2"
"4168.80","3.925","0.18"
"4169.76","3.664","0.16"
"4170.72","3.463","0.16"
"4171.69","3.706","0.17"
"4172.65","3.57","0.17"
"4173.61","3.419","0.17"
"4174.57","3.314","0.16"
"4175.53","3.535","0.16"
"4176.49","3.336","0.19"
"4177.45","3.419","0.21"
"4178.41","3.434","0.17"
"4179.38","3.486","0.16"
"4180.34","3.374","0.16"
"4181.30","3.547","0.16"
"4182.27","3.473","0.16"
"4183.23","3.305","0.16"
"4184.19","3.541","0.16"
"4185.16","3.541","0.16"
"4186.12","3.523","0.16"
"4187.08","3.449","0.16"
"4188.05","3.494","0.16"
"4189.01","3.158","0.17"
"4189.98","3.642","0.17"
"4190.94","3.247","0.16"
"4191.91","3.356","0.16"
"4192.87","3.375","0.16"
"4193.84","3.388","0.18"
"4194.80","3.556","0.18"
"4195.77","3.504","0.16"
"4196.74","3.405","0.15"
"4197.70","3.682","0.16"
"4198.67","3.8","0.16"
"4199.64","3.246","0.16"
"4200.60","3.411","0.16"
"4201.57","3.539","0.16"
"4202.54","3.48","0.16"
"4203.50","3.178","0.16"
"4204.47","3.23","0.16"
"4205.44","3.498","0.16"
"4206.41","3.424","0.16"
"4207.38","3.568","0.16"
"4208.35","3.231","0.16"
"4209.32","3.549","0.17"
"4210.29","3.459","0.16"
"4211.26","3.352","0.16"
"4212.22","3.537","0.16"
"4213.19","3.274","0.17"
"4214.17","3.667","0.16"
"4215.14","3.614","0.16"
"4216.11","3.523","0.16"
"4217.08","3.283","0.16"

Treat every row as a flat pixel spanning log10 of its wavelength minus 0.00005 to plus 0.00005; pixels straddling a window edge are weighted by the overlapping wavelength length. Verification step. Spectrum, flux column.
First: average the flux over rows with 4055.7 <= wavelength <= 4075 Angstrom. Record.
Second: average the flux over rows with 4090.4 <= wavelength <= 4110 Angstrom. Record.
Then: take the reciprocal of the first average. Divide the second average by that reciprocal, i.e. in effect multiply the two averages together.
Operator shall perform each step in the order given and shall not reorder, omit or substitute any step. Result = 13.9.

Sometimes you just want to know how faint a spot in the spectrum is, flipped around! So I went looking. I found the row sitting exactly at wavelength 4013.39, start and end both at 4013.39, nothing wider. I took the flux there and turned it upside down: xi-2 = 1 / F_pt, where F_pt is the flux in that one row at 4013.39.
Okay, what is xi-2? 0.278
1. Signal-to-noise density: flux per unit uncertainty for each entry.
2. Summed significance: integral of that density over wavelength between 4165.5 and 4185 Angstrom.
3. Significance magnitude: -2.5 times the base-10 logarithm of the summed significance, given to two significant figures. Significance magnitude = -6.5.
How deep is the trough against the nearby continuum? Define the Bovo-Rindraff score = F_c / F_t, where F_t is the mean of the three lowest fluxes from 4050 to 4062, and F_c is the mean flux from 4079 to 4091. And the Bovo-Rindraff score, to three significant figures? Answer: 1.06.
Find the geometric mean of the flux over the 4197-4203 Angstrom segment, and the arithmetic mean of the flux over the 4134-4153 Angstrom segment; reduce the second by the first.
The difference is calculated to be 0.03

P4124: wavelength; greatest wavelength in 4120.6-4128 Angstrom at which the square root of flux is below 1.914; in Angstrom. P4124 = 4127.73 Angstrom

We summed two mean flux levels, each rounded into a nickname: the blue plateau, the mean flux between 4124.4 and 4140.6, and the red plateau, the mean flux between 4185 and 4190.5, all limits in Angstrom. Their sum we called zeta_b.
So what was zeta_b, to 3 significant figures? 7.06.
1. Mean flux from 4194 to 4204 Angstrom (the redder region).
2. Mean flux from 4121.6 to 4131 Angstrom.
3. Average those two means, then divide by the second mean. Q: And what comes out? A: 0.97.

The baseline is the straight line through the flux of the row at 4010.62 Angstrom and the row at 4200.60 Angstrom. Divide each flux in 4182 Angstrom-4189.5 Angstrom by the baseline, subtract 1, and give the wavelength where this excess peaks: 4185.16 Angstrom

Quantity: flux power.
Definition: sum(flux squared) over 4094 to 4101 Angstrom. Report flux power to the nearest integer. 99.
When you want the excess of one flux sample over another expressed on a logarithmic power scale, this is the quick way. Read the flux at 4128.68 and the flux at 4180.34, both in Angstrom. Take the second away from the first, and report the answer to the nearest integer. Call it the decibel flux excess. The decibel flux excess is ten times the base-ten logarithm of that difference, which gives -10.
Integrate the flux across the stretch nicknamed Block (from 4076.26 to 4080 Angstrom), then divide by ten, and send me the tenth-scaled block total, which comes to 1.42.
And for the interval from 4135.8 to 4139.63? 1.36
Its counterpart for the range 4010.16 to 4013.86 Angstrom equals 1.38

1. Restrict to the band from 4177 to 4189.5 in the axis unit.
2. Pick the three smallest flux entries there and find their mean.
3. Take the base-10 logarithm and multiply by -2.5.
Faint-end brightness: -1.29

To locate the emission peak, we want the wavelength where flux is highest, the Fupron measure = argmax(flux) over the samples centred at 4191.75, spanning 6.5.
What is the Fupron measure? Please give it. 4189.98 Angstrom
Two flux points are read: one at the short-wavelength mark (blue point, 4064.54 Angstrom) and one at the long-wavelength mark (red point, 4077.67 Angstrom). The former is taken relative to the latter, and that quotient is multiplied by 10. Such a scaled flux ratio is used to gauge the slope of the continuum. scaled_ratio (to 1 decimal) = 10.6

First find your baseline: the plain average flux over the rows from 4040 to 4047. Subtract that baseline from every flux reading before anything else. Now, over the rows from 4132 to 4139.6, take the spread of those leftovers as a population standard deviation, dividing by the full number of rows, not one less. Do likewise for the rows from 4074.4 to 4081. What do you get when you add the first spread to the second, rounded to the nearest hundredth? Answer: 0.25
